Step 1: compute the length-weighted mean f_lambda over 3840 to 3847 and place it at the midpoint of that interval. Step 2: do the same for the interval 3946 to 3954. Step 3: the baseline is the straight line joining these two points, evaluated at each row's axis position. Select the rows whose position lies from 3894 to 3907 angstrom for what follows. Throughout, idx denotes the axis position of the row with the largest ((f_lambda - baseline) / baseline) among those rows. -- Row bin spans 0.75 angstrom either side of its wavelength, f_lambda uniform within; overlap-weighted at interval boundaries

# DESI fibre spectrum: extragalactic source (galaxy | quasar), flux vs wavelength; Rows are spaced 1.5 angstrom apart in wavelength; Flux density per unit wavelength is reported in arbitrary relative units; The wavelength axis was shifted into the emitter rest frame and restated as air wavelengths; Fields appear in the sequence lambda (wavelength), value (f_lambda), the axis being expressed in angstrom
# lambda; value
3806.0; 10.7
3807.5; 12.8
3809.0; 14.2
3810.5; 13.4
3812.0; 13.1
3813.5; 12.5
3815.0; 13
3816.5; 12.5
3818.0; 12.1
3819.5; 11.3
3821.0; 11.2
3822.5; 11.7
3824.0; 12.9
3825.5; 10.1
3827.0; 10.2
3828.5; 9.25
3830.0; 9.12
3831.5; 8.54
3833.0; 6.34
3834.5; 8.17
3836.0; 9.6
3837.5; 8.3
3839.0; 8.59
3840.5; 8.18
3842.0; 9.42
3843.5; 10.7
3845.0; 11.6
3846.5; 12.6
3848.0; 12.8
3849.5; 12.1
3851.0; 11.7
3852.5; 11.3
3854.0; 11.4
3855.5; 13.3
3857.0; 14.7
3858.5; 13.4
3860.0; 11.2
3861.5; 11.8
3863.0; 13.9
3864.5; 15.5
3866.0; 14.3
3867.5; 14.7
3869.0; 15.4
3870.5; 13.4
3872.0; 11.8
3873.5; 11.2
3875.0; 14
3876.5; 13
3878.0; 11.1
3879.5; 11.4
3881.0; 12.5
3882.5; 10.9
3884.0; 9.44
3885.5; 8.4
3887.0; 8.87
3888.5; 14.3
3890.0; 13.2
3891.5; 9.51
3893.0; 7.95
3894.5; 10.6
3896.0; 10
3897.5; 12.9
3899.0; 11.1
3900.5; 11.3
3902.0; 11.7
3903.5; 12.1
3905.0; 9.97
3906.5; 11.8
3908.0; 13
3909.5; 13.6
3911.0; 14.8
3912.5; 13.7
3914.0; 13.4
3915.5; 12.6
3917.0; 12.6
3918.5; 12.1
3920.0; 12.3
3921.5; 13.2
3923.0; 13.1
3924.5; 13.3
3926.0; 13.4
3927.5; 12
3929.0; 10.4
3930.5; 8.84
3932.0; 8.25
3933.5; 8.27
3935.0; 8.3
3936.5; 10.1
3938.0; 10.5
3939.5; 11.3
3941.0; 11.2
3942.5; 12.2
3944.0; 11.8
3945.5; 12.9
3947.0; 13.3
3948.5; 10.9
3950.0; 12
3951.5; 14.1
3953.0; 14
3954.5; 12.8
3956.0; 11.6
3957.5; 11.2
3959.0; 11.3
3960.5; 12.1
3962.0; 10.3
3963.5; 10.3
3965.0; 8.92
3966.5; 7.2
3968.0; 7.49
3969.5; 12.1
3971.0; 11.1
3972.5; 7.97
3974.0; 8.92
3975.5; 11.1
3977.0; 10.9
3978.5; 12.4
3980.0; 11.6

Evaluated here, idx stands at 3897.5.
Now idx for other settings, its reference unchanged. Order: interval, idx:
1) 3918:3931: 3926.0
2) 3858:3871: 3864.5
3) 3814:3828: 3815.0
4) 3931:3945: 3942.5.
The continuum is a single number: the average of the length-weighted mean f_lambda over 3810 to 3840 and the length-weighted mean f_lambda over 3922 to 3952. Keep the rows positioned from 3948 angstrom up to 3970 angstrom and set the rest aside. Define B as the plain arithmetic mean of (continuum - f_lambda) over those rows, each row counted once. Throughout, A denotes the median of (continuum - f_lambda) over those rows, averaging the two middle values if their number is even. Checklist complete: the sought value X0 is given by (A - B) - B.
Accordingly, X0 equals -0.1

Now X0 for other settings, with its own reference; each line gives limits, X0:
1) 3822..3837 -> -1.2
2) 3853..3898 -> 1.2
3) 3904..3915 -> 1.5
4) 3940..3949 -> 1.2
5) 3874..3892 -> 0.6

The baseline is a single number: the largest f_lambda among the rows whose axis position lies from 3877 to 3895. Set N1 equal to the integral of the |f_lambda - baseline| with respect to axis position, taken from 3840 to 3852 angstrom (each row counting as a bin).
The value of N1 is 37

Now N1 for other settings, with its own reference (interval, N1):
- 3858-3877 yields 26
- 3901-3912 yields 22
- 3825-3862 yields 139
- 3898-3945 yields 124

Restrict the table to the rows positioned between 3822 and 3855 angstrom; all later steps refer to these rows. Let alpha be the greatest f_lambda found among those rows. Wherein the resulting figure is 12.9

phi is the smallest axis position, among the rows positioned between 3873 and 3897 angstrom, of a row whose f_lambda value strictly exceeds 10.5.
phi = 3873.5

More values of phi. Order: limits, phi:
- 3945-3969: 3945.5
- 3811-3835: 3812.0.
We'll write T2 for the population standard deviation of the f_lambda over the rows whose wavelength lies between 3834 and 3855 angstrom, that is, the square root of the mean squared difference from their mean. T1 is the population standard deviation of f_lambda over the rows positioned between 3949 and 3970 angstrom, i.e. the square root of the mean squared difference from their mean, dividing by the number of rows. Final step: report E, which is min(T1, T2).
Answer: 1.64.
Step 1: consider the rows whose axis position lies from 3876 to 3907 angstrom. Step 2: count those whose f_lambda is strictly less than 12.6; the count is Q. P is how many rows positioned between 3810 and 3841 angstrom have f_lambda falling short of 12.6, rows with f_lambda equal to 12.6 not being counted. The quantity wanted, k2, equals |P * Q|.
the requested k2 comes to 289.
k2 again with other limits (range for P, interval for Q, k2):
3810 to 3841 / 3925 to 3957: 255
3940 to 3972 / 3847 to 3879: 144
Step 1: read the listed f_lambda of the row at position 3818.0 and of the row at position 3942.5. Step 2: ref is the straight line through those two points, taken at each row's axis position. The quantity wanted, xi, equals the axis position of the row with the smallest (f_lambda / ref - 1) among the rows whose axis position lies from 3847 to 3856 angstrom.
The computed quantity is 3852.5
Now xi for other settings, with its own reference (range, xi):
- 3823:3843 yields 3833.0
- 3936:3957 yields 3936.5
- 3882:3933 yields 3893.0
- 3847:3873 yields 3860.0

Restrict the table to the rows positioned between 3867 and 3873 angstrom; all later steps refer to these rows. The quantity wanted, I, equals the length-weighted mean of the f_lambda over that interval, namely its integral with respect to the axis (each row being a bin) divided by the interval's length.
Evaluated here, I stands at 14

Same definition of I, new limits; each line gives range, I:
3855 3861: 13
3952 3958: 13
